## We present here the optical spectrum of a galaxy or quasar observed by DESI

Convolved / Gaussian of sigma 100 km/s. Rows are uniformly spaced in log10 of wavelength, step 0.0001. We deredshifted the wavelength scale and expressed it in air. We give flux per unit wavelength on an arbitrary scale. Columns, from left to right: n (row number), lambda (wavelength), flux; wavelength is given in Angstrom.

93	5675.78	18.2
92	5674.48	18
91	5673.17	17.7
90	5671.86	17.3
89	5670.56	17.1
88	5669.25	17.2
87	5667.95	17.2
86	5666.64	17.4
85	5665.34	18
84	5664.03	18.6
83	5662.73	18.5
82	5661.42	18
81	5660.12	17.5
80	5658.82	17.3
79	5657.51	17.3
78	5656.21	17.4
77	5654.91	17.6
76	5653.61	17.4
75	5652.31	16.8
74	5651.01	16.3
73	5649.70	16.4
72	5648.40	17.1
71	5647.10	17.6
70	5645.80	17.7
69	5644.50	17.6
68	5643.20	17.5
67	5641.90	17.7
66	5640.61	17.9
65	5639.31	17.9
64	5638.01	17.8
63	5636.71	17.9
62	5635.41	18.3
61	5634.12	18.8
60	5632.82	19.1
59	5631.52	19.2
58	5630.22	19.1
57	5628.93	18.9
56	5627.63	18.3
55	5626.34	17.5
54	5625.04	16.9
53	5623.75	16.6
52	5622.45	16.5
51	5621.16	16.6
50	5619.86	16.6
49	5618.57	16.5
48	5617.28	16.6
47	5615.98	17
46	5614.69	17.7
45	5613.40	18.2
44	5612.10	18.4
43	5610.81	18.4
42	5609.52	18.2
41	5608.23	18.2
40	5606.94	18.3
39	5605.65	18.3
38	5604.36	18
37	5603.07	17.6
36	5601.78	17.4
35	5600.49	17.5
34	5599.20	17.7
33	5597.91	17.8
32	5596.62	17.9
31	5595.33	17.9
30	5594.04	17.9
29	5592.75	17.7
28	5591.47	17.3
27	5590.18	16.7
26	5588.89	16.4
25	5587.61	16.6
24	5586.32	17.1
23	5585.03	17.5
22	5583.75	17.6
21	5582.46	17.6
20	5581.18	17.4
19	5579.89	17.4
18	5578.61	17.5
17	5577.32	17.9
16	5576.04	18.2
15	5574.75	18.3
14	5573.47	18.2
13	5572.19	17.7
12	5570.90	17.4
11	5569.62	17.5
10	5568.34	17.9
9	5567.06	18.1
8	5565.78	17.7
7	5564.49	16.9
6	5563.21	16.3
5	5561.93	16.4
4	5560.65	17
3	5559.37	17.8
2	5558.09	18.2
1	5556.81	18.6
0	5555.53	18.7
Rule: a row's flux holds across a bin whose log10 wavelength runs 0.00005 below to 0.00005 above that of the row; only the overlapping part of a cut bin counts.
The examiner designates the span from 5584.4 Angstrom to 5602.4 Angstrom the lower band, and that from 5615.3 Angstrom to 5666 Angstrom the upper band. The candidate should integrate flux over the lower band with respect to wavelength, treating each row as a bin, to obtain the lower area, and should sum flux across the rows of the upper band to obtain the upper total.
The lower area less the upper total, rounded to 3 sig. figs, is -373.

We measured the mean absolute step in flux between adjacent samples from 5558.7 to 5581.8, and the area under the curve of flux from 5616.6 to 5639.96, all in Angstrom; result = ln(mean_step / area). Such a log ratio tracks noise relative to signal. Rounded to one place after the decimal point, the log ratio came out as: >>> -7.1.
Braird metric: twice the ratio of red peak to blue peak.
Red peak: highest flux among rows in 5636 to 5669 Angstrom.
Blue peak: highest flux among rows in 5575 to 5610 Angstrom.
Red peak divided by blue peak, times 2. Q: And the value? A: 2.03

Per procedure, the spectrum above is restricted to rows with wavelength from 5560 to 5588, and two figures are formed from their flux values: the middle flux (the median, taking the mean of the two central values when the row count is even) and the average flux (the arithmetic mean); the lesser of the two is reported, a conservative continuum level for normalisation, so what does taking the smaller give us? 17.5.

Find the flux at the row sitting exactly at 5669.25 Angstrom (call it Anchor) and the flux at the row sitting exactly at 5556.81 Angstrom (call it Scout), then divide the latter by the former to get 1.08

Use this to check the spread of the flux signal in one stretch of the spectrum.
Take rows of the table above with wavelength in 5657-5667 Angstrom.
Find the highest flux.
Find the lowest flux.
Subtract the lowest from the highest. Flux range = 1.30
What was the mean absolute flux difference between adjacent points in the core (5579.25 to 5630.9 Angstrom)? 0.238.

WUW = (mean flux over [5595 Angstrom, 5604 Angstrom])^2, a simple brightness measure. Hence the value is 313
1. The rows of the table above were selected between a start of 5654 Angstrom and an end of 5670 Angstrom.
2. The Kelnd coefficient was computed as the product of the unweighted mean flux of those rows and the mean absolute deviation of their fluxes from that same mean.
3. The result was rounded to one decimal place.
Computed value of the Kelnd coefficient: 7.2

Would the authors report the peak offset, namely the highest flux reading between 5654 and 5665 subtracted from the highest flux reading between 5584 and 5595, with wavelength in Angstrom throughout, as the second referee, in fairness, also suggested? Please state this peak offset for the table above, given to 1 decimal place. -0.7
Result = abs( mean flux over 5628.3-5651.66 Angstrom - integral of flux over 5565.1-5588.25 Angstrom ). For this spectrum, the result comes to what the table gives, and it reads 390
